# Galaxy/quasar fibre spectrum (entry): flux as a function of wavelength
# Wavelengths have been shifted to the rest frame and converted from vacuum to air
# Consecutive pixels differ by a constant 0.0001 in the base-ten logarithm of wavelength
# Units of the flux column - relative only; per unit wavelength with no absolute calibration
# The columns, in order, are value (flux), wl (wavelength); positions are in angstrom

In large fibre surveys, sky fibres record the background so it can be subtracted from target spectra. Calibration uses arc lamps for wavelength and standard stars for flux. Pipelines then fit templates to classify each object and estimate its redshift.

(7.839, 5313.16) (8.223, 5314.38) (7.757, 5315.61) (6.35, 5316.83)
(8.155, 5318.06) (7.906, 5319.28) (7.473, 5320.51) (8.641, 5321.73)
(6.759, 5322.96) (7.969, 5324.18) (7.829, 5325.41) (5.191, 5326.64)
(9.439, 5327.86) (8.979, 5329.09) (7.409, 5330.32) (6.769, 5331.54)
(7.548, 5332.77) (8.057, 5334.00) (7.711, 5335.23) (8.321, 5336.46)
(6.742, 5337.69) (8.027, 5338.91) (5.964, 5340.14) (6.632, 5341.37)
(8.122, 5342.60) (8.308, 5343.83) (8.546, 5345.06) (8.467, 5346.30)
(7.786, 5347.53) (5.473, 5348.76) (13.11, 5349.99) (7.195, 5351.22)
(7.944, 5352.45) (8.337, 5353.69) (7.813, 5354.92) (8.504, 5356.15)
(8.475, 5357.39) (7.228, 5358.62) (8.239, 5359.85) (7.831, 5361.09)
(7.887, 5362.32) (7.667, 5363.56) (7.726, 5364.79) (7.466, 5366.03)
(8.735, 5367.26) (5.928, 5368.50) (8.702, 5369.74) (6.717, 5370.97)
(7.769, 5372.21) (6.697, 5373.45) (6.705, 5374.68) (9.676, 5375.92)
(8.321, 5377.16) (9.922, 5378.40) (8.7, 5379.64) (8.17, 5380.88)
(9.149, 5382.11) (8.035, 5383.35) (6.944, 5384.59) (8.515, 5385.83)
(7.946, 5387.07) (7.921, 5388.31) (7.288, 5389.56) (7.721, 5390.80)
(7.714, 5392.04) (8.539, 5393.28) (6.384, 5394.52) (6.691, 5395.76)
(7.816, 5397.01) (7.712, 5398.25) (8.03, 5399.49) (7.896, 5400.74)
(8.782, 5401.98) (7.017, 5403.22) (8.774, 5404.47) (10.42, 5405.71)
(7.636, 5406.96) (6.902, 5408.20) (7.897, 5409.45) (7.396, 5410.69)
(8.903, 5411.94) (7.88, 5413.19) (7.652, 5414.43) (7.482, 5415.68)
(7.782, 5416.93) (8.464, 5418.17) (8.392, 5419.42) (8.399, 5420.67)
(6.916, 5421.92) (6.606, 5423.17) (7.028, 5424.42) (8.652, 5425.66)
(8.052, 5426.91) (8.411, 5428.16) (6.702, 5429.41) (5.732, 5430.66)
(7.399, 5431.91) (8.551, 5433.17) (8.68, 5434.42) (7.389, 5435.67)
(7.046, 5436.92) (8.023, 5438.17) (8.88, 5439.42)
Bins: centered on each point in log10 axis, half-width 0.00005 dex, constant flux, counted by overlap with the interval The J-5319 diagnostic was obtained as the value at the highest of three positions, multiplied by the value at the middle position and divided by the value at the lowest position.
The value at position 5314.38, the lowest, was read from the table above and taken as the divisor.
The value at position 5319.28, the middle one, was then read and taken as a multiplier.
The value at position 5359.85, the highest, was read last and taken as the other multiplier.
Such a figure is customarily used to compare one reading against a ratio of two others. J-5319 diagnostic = 7.9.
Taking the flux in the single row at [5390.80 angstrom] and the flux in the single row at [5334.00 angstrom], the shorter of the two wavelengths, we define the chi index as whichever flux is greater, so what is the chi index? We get 8.06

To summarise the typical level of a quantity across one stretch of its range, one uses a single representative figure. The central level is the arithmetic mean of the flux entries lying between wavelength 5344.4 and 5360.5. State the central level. 8.24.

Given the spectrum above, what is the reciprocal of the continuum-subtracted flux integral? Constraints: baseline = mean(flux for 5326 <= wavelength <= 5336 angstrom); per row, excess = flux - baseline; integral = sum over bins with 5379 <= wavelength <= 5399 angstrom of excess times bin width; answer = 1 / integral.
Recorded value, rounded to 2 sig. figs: 0.27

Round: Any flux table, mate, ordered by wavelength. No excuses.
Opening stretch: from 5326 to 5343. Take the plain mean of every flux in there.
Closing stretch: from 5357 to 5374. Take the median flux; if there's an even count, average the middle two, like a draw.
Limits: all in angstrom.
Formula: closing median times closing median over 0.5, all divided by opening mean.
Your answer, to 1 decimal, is 16.0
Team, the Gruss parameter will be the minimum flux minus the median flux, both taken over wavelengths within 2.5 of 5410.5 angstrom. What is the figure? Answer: -0.7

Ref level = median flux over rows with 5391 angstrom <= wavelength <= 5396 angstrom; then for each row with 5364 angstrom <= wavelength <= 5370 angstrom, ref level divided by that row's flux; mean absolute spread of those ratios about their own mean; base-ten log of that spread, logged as -0.96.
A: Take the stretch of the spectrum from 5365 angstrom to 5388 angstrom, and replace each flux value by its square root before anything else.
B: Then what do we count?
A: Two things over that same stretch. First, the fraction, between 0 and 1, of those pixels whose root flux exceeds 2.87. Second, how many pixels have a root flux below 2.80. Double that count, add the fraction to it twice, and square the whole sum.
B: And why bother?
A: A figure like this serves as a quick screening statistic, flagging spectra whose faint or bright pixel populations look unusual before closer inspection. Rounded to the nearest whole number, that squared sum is 222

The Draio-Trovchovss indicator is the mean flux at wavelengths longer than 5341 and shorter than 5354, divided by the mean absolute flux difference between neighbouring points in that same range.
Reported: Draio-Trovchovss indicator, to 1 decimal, 4.2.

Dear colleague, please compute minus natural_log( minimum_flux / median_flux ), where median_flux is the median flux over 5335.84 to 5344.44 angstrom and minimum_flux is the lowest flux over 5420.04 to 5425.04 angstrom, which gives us 0.195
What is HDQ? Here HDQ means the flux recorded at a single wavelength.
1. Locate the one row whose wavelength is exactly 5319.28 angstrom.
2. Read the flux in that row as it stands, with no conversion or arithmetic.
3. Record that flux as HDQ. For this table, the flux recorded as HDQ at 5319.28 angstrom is 7.906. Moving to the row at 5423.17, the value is 6.606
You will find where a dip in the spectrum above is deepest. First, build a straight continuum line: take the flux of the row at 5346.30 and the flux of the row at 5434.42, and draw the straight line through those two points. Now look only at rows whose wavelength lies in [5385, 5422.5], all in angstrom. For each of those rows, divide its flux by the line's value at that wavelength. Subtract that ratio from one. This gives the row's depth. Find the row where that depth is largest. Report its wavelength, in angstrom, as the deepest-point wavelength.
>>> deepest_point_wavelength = 5394.52 angstrom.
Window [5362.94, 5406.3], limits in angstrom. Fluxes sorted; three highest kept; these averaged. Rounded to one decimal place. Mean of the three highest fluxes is 10.0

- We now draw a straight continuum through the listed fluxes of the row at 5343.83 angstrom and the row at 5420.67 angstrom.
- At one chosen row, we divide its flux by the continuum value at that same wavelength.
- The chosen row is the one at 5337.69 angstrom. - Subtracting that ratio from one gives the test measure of 0.19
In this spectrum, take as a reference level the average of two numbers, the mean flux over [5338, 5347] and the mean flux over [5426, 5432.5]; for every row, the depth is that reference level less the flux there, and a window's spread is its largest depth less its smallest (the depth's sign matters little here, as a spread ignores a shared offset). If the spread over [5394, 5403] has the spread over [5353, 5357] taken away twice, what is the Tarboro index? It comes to 1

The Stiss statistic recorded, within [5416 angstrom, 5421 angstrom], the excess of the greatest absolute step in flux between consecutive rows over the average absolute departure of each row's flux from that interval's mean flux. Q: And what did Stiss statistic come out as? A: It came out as 0.44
